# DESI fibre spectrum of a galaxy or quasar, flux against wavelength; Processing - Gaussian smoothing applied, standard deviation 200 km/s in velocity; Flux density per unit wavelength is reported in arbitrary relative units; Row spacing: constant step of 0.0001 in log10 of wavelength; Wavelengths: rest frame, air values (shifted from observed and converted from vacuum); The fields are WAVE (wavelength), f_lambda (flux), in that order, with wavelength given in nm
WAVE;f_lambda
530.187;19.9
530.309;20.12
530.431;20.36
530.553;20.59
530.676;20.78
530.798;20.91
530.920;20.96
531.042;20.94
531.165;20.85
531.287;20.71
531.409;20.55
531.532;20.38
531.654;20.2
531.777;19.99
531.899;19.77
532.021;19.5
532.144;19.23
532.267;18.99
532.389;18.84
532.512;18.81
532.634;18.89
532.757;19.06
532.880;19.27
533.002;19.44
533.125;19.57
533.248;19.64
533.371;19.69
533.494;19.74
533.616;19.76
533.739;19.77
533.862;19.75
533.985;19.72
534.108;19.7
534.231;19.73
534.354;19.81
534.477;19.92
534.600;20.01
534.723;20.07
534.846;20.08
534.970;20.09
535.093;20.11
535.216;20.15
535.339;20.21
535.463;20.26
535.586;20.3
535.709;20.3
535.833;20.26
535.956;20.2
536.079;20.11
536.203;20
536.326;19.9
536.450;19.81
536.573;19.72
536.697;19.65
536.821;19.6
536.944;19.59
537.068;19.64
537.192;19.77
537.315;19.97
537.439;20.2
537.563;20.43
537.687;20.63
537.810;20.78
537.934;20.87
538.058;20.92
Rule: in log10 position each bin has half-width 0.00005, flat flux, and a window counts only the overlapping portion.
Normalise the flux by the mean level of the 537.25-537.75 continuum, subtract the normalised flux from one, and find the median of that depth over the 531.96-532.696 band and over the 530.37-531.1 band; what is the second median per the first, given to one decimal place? -0.4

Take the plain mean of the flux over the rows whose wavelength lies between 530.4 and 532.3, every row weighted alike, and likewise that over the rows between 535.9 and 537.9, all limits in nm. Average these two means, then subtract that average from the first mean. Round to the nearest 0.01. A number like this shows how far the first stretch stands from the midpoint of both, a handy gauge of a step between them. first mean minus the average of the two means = 0.15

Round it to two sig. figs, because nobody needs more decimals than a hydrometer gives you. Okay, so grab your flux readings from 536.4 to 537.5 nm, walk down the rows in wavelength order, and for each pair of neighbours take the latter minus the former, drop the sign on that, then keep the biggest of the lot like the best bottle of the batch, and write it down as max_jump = 0.23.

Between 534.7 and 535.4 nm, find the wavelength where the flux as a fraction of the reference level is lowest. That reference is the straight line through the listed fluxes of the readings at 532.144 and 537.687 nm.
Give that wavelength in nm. 535.093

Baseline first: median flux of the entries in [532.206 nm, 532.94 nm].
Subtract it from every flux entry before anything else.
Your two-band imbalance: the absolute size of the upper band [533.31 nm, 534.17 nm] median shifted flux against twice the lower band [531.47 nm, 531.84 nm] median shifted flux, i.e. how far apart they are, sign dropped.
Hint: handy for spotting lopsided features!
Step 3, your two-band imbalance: 1.7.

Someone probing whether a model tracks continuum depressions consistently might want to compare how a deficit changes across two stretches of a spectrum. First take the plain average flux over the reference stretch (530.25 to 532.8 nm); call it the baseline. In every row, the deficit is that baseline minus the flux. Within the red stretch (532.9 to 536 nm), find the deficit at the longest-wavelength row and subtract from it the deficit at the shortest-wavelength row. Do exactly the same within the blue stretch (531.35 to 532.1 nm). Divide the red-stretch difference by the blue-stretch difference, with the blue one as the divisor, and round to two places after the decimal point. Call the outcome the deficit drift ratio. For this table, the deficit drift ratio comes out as -0.72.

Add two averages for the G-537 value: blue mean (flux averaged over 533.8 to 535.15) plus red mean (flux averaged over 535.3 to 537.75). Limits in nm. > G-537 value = 39.9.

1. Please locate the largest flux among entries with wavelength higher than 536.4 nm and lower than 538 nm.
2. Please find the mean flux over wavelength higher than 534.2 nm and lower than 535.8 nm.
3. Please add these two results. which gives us 41.0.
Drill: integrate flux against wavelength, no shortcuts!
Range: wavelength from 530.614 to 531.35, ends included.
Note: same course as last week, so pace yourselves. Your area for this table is 15.3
